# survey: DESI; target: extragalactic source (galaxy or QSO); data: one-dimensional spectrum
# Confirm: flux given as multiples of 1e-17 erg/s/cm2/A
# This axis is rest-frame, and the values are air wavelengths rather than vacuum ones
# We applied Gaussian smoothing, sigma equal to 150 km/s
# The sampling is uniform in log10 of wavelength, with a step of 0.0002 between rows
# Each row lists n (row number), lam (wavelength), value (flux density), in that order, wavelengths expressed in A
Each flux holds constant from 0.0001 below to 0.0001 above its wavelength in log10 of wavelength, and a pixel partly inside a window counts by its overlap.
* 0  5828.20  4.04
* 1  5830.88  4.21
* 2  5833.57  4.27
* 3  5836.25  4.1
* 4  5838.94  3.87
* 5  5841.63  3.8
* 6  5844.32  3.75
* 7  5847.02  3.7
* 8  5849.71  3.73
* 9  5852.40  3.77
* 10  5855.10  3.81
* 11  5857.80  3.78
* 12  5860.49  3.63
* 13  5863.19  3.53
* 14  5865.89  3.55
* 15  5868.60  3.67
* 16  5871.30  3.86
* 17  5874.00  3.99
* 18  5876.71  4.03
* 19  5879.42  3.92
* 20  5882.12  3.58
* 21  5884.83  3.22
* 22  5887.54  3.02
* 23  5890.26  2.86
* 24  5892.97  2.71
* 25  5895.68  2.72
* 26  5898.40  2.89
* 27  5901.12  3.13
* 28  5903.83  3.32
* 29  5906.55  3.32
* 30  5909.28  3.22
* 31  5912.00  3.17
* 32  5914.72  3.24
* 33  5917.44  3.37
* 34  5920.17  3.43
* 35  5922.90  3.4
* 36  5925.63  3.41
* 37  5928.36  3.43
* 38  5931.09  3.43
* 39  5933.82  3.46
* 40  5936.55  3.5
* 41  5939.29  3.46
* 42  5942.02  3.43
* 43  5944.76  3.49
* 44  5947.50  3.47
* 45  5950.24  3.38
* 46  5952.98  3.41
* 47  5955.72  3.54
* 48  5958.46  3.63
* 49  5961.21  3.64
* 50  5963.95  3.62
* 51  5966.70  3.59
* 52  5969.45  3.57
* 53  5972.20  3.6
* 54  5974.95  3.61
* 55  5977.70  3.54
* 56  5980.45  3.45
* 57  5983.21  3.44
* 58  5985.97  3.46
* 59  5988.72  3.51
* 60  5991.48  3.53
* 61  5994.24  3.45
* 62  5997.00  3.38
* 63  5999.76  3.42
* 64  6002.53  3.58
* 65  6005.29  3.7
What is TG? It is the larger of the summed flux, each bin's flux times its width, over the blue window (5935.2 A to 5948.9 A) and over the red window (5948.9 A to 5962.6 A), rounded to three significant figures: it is 48.3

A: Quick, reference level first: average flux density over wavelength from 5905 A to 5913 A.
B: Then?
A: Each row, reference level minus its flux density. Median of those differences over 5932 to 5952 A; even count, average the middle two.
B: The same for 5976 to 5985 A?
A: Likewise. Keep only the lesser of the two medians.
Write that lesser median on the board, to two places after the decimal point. -0.22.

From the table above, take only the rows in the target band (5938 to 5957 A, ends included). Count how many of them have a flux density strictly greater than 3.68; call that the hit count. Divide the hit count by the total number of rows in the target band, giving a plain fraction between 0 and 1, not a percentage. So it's 0.00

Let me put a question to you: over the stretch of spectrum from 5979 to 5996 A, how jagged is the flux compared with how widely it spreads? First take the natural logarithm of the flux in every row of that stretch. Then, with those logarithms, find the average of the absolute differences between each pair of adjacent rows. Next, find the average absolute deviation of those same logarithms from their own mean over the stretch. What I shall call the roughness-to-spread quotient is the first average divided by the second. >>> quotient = 1.16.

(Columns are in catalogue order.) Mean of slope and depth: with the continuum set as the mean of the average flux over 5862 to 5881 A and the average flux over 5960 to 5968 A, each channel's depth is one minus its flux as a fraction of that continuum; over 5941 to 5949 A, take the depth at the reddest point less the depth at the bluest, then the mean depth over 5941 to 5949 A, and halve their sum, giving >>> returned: 0.027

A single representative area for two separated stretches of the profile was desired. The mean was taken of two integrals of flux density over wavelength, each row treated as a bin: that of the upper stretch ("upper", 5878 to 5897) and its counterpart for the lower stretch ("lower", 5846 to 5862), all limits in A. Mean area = 60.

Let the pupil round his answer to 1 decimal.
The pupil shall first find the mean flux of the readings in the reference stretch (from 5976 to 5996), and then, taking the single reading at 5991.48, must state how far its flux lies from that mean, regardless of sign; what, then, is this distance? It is 0.0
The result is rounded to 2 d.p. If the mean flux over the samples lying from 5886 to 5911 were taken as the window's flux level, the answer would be 3.02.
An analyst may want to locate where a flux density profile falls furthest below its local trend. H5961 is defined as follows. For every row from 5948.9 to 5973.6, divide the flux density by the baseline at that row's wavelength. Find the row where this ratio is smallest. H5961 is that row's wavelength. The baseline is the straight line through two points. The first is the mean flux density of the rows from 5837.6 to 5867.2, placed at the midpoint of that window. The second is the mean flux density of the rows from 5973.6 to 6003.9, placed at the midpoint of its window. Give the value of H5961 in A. 5950.24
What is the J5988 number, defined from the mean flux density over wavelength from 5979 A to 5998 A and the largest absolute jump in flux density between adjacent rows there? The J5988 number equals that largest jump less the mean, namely -3.38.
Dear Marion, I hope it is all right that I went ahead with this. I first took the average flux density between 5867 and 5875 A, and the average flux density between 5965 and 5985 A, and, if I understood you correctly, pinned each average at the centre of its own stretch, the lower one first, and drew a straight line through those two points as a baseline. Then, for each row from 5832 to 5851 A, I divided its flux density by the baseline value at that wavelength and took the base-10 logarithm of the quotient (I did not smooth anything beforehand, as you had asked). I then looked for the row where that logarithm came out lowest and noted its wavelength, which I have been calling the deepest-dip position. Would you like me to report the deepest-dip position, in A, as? 5847.02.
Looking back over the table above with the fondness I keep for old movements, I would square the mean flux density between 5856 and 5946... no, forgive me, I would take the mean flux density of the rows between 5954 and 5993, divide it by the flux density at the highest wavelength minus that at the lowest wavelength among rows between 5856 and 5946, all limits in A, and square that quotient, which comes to 150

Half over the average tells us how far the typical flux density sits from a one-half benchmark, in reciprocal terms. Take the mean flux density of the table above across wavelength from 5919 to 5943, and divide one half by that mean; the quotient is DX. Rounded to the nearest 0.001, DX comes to 0.145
